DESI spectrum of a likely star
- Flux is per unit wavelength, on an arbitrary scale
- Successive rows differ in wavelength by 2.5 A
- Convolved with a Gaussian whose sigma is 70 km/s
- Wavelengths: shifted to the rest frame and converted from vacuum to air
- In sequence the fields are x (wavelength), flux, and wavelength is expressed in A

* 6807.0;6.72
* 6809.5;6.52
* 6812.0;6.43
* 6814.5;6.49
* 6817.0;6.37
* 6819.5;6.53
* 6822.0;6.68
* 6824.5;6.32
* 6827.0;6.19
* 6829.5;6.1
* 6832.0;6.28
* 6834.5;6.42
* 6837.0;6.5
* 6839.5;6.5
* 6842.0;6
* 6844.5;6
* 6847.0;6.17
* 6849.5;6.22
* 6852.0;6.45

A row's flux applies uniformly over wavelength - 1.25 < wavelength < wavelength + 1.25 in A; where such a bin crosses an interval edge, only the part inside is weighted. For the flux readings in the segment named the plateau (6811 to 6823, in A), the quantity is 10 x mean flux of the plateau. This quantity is 65.0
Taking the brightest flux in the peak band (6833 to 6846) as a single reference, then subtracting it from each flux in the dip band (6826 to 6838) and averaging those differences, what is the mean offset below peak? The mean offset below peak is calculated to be -0.20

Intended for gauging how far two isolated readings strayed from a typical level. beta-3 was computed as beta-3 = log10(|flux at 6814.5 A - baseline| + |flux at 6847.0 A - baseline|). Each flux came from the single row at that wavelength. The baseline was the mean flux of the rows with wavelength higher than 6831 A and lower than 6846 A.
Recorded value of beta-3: -0.49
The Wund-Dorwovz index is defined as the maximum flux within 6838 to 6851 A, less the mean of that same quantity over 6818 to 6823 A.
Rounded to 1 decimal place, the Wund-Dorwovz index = -0.1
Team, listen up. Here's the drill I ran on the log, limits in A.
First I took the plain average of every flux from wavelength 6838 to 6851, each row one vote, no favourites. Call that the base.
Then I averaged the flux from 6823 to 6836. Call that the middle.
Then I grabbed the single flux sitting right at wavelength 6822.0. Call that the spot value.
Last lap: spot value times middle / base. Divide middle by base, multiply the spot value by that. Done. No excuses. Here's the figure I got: 6.8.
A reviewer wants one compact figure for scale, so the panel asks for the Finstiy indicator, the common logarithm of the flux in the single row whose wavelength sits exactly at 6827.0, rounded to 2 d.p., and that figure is 0.79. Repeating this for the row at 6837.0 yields 0.81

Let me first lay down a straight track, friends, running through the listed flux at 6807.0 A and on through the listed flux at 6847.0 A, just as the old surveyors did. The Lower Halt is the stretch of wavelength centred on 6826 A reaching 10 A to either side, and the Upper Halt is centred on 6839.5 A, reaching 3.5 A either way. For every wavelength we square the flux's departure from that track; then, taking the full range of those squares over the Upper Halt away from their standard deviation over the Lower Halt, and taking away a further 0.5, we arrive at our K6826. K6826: -0.49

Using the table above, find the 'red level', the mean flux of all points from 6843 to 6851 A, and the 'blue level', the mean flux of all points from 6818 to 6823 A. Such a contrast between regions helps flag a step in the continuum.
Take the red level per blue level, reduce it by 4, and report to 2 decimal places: -3.07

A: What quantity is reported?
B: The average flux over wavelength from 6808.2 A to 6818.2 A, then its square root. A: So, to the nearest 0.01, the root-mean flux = 2.54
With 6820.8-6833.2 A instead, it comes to 2.51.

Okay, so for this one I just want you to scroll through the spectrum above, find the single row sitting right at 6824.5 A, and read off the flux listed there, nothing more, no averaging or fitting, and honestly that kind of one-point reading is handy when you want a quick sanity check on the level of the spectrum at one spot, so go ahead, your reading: 6.32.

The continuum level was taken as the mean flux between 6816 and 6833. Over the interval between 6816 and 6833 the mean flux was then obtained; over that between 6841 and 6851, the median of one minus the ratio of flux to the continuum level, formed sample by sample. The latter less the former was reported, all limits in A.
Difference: -6.31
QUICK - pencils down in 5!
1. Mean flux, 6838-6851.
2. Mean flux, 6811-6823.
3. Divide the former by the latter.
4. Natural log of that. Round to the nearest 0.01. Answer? -0.05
